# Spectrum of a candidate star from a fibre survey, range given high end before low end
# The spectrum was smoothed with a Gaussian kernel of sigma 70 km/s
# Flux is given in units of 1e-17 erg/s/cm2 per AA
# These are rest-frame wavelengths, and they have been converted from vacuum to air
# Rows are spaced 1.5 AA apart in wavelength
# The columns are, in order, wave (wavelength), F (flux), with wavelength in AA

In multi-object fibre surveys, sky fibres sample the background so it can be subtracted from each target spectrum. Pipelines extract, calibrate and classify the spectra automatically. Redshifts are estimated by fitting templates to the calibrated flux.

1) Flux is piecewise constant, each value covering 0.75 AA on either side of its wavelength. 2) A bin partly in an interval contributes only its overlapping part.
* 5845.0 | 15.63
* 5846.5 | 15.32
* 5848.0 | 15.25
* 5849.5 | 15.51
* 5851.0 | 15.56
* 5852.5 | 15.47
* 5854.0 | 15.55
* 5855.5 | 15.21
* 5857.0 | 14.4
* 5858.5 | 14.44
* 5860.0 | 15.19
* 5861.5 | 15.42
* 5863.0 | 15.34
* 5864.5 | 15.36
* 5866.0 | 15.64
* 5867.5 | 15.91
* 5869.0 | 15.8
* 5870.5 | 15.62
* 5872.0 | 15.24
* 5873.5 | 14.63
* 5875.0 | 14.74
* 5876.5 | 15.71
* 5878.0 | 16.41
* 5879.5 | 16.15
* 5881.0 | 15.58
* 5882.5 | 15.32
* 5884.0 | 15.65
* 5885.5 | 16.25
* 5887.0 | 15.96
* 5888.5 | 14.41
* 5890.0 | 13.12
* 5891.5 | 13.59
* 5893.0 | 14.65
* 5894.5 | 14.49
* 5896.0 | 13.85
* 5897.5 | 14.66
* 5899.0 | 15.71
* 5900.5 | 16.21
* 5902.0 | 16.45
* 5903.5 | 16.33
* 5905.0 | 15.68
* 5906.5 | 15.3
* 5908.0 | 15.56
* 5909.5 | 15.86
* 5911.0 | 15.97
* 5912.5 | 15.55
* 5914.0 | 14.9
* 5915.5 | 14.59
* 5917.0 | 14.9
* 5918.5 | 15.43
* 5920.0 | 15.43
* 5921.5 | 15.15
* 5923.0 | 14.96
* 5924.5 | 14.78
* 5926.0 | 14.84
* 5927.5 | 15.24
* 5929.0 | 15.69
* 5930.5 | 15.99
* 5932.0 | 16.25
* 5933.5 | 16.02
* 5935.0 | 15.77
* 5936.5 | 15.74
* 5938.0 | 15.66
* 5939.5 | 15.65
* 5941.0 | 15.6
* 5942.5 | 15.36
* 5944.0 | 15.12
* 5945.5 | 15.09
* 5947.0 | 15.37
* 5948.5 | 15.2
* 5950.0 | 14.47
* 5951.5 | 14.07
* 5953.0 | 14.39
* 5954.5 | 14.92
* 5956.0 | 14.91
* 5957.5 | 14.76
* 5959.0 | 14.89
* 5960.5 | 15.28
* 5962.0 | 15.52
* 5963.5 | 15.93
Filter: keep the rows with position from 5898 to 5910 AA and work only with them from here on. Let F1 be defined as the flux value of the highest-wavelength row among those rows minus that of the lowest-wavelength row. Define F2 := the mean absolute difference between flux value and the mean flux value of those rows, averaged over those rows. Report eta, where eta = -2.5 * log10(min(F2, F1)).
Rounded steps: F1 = 0.15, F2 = 0.33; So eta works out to 2.1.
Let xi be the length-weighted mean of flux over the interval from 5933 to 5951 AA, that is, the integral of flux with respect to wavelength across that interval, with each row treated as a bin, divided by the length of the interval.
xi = 15.4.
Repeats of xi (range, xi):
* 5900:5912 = 15.9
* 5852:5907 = 15.3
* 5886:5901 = 14.7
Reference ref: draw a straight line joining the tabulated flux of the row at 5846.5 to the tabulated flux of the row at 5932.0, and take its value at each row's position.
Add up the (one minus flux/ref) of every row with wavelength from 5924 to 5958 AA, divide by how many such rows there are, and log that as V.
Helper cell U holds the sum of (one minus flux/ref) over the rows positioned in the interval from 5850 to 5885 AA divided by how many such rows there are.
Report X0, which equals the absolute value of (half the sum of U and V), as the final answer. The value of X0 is 0.038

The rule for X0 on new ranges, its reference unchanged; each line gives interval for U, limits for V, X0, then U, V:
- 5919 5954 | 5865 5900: 0.048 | 0.06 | 0.034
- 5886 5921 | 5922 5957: 0.057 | 0.05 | 0.065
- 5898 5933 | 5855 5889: 0.023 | 0.03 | 0.012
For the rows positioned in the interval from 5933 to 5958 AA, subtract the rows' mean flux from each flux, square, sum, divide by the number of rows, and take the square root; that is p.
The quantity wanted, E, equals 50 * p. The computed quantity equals 26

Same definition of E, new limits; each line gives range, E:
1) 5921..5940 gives 23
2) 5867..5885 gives 25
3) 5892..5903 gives 45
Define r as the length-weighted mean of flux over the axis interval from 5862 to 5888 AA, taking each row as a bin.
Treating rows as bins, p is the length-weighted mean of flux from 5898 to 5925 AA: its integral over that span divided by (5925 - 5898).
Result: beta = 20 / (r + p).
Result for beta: 0.644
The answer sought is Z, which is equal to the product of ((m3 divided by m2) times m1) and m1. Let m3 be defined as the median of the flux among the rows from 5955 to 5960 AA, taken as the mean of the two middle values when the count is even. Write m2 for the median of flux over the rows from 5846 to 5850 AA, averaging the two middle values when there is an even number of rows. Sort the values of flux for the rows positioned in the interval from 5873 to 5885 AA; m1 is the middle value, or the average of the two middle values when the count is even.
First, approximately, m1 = 15.6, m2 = 15.3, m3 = 14.9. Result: 237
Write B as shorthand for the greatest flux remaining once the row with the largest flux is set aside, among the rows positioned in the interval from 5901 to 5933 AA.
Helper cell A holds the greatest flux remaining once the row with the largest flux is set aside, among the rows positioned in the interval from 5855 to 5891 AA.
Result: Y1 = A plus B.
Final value 32.6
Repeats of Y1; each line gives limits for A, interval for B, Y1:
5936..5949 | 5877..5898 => 31.9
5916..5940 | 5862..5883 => 32.2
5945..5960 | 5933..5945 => 31.0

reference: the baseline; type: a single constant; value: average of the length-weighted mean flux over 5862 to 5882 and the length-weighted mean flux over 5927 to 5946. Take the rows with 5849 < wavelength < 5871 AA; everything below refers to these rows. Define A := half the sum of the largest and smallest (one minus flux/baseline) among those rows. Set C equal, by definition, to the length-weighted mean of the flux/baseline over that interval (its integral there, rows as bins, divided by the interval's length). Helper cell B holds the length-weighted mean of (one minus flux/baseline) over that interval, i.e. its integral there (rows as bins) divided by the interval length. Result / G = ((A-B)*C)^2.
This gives 0.0002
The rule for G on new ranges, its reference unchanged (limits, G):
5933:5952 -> 0.0003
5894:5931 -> 0.0001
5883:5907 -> 0.0005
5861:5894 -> 0.0011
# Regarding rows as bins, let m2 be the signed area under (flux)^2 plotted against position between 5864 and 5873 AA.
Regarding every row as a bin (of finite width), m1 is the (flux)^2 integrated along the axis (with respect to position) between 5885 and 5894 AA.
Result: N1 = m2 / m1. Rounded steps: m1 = 1933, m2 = 2184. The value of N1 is 1.13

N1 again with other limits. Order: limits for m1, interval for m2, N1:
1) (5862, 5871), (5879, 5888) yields 1.02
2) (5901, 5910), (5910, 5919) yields 0.92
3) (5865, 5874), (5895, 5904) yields 1.00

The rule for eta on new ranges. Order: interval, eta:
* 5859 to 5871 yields 1.7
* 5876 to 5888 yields 1.5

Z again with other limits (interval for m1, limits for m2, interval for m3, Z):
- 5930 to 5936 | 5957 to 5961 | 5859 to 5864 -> 264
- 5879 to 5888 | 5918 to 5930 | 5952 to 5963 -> 245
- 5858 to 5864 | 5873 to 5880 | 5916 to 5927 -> 222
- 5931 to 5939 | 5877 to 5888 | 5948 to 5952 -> 225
